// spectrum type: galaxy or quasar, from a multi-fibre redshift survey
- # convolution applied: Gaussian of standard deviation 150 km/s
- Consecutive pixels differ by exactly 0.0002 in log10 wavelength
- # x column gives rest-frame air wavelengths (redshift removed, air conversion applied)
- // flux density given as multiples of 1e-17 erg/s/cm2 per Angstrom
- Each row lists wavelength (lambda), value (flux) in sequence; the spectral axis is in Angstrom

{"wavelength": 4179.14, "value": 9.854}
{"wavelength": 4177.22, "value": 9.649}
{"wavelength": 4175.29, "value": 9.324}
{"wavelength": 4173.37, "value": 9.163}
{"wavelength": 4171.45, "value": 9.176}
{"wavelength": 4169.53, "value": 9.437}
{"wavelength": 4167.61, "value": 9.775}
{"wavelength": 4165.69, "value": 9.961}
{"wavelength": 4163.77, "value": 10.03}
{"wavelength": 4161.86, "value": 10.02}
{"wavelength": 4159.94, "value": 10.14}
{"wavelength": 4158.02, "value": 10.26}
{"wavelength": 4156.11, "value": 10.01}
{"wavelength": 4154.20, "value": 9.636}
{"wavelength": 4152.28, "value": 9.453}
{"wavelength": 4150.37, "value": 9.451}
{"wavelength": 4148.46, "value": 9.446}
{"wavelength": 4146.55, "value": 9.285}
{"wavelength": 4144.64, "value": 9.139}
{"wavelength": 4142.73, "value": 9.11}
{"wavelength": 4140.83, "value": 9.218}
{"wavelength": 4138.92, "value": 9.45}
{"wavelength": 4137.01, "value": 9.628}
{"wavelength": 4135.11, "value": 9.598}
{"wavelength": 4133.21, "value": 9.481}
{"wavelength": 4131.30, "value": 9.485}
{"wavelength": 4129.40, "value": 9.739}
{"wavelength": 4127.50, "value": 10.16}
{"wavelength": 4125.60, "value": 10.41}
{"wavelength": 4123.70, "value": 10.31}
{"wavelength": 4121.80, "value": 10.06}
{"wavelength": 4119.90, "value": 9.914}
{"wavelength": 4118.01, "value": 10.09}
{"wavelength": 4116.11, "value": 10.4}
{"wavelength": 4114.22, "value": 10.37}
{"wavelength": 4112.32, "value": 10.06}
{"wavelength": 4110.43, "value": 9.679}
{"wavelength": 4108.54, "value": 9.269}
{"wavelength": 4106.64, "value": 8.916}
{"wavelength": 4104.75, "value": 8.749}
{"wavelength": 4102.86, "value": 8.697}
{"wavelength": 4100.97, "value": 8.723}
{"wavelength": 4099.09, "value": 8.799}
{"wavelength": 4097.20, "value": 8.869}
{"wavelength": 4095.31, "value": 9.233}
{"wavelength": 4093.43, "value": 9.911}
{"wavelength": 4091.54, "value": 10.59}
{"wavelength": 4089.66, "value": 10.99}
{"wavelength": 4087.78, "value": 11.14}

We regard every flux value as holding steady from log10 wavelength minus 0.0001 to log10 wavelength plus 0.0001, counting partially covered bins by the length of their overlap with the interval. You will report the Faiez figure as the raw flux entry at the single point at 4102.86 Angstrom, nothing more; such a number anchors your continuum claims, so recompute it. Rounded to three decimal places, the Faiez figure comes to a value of 8.697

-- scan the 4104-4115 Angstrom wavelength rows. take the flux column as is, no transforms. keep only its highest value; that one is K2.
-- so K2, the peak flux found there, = 10.37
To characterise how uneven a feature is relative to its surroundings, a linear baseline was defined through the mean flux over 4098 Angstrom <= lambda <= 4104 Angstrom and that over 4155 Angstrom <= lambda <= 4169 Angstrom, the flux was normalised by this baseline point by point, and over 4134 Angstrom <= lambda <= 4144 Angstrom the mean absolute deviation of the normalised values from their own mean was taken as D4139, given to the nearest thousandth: 0.025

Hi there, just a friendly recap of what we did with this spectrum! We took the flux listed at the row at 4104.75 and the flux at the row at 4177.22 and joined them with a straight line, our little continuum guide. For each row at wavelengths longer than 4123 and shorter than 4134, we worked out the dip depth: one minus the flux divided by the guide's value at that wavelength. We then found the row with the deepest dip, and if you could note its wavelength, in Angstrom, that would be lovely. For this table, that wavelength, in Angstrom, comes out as 4133.21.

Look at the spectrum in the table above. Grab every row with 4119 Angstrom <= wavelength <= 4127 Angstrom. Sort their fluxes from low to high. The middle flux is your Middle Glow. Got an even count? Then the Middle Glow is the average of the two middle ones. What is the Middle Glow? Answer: 10.2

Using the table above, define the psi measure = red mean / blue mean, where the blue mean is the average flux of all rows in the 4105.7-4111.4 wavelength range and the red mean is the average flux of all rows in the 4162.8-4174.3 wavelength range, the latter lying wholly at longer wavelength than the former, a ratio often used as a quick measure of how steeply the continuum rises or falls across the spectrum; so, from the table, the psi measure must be 1.03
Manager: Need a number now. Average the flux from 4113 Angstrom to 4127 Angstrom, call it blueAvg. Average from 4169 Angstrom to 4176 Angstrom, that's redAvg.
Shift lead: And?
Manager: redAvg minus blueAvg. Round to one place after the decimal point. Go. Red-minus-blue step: -0.9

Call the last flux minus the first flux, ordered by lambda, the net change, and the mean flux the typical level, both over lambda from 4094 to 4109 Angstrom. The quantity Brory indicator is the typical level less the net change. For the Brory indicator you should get 8.9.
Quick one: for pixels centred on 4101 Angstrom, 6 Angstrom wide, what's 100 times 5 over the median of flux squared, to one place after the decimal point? 6.6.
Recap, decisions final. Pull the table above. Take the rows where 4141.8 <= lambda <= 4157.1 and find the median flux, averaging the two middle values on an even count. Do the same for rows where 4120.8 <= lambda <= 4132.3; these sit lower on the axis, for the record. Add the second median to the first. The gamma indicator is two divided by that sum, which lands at 0.102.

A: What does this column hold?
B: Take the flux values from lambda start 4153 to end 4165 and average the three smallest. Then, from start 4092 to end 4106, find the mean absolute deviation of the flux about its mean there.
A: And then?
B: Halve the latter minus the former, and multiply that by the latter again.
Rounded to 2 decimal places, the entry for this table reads -1.57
